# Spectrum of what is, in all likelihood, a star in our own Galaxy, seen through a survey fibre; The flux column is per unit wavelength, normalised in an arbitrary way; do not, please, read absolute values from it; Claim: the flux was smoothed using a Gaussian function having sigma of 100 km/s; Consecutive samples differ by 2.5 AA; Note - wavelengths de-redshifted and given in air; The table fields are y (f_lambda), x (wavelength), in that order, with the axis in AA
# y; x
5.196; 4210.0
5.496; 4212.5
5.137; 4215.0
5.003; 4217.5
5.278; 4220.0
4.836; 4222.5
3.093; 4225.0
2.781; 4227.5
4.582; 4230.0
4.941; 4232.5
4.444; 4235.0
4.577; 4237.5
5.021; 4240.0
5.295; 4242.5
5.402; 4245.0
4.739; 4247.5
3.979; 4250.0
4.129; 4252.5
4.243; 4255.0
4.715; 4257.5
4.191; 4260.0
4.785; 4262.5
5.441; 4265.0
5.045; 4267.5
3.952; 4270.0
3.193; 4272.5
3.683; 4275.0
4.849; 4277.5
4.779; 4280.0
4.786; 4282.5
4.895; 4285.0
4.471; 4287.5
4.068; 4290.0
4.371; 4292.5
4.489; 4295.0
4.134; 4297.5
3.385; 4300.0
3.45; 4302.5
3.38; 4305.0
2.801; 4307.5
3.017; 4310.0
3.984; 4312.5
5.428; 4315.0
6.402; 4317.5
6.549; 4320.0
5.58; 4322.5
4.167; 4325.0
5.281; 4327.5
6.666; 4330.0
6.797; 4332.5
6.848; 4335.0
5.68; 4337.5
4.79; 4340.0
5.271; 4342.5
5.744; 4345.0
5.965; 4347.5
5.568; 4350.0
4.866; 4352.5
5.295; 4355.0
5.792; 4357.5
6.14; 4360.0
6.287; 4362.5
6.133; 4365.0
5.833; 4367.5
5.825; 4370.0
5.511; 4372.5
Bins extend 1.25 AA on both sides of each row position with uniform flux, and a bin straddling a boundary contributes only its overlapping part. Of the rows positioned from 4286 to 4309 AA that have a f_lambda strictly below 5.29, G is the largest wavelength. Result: 4307.5 AA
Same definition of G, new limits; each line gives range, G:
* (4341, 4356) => 4352.5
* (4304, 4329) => 4327.5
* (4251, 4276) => 4275.0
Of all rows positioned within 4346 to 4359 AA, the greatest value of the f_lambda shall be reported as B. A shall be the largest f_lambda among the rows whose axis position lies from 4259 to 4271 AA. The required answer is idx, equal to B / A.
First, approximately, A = 5.441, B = 5.965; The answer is 1.10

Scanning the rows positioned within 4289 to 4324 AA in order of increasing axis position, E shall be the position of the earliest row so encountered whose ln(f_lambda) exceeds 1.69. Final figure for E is 4315.0 AA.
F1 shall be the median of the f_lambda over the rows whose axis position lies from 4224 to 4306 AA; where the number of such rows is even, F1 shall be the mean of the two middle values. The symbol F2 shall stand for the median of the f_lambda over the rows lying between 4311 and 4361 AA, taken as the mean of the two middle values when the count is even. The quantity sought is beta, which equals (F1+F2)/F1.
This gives 2.3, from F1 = 4.5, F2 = 5.63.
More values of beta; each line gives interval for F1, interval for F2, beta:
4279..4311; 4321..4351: 2.4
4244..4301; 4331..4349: 2.3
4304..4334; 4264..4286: 1.9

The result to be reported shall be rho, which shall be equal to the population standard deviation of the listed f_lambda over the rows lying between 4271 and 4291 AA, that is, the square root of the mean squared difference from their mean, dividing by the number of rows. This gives 0.59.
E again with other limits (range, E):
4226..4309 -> 4265.0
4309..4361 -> 4315.0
